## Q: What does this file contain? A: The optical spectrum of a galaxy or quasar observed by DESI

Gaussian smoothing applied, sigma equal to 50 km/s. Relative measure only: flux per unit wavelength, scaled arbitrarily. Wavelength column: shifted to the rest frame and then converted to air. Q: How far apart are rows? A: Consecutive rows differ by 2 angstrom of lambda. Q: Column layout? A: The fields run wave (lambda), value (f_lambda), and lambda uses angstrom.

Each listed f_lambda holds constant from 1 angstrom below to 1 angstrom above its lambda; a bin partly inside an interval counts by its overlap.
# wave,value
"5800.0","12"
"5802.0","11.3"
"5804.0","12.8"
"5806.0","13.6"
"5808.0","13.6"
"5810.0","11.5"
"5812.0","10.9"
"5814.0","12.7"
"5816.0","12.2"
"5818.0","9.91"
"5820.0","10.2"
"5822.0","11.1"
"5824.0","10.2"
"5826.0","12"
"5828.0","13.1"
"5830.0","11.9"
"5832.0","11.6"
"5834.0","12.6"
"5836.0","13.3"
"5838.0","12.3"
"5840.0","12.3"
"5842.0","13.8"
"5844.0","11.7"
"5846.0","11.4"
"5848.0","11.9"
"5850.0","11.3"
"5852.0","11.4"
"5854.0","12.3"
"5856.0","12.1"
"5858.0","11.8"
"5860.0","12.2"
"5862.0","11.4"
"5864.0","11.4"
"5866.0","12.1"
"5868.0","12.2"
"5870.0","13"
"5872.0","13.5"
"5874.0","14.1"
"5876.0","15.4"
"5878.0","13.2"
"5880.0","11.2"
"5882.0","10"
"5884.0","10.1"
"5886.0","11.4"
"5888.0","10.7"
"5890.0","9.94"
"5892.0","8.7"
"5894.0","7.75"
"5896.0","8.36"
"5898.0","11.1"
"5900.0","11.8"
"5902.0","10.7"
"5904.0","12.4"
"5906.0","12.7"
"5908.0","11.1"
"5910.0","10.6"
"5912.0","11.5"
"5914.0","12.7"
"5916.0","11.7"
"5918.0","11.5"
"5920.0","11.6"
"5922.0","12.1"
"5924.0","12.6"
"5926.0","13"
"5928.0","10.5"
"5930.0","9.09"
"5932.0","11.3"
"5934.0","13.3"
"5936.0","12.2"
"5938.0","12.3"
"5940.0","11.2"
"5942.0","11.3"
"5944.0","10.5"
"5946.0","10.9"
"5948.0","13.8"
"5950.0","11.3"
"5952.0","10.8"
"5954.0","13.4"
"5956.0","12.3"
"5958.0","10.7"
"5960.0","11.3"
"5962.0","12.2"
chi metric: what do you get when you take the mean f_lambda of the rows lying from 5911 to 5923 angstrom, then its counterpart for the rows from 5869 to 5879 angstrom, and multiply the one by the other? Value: 164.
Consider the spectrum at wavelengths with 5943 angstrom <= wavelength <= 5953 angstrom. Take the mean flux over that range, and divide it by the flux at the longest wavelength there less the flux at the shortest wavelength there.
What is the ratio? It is 38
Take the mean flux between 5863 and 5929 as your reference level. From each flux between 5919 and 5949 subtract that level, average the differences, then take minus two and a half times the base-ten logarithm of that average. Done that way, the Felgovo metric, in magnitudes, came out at 1.9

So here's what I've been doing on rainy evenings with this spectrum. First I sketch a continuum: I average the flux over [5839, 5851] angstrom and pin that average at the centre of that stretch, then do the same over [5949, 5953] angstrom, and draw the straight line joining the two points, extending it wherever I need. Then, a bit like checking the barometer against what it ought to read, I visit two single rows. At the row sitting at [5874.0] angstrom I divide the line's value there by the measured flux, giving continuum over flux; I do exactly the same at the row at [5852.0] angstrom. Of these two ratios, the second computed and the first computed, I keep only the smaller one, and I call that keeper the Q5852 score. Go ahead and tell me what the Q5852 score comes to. 0.84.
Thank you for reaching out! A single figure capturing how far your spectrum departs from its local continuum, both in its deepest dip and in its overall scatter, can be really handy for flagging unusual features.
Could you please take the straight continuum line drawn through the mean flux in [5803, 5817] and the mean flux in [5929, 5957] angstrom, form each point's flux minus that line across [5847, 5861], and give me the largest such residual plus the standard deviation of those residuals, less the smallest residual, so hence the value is 1.4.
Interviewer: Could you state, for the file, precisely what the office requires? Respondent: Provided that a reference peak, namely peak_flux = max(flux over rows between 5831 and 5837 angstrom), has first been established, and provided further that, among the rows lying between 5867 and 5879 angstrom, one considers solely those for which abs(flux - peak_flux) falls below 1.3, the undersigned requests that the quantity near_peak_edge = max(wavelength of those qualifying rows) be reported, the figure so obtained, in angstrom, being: 5878.0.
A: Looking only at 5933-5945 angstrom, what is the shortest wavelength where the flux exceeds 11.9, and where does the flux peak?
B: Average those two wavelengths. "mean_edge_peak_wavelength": 5934 angstrom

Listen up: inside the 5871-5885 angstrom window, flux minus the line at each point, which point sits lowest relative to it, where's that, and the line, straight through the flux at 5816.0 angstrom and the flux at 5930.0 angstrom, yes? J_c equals 5882.0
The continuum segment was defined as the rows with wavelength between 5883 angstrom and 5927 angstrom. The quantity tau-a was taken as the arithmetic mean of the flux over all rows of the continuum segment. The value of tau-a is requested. 11.1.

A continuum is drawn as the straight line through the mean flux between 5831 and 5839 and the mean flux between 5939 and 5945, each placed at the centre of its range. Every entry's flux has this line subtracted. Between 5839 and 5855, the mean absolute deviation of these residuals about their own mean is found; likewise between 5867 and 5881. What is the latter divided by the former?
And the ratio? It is 1.7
